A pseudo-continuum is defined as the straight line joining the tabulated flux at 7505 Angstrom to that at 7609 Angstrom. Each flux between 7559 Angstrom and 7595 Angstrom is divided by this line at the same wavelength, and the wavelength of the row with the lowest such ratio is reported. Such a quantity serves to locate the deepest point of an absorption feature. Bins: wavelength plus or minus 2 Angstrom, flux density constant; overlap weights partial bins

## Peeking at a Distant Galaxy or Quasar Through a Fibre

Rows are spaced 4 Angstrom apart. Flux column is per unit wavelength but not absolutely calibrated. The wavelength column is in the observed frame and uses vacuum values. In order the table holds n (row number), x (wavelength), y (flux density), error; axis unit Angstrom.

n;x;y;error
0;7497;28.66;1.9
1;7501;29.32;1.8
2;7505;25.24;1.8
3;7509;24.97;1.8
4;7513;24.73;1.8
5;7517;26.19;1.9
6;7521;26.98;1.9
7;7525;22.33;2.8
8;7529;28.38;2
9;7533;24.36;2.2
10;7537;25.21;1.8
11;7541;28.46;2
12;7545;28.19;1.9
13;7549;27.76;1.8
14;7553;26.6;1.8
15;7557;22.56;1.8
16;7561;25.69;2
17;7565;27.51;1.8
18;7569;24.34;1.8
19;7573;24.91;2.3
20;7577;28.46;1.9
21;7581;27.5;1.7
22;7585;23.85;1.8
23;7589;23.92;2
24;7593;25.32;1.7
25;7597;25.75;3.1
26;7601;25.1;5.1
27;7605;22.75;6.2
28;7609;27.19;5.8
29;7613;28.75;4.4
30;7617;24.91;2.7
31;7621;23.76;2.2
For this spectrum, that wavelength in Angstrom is 7585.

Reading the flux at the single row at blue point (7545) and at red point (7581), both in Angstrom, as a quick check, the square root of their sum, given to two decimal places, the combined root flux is 7.46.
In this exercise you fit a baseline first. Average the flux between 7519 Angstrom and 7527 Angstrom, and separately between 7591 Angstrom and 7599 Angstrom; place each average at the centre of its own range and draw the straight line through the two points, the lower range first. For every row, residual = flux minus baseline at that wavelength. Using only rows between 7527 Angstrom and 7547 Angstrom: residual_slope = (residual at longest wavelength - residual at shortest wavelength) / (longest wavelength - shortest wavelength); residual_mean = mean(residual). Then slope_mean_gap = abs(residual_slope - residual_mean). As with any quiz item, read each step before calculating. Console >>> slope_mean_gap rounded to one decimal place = 2.1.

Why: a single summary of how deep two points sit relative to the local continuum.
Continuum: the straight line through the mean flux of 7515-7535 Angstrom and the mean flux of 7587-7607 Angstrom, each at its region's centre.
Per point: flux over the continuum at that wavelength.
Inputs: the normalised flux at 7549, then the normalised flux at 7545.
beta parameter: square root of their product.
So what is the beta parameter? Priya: 1.10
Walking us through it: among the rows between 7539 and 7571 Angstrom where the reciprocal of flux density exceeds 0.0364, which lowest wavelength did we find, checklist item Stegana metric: 7553 Angstrom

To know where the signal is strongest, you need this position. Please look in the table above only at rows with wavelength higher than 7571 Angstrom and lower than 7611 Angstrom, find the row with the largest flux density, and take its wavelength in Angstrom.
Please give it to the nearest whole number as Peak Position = 7577 Angstrom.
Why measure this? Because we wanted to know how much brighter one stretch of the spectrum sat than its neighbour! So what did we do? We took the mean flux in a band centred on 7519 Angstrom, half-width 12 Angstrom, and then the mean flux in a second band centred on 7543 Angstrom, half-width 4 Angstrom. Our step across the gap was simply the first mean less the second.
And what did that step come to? -2.7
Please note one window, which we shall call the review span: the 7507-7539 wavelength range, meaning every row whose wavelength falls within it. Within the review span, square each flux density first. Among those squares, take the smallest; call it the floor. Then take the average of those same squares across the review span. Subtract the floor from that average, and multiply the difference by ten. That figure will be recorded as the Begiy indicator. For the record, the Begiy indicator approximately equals 1491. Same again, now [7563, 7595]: 959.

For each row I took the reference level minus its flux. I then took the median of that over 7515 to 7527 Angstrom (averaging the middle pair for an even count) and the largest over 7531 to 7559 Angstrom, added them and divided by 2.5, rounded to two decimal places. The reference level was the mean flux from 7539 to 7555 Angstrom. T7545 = 2.70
